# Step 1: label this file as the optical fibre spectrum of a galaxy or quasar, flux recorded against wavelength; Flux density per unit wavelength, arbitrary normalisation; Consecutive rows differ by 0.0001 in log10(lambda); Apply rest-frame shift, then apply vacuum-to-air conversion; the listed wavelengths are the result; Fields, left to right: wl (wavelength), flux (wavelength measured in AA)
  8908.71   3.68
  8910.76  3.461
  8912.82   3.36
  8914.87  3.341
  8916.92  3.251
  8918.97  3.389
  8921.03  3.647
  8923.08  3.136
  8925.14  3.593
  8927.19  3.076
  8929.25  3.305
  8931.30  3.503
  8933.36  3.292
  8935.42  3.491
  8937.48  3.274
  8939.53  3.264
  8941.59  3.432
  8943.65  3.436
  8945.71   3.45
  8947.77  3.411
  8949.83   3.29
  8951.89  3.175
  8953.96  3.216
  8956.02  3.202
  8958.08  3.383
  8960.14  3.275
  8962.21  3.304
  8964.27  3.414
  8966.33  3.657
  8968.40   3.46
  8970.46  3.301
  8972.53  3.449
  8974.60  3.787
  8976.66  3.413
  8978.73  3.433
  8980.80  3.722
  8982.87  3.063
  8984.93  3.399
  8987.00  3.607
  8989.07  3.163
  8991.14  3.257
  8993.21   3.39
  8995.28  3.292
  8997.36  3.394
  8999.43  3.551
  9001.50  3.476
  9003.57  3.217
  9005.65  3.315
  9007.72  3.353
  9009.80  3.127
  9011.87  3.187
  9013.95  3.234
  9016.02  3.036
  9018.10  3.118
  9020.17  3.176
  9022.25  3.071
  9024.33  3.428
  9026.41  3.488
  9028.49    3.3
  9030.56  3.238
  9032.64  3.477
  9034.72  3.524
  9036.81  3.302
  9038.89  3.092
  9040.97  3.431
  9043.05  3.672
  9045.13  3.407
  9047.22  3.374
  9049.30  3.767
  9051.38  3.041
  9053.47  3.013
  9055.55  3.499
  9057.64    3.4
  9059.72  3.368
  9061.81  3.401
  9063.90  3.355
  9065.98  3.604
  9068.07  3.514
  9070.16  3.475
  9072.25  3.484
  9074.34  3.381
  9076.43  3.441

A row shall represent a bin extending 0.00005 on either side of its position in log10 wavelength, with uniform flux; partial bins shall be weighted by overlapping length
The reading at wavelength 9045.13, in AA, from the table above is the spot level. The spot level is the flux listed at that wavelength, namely 3.407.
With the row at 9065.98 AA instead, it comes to 3.604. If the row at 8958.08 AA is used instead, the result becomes 3.383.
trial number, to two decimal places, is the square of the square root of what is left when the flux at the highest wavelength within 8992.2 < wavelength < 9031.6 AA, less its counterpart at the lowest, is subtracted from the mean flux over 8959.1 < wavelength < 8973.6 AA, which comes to 3.56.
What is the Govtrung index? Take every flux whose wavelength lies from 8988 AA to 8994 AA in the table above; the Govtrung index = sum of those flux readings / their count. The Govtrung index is 3.27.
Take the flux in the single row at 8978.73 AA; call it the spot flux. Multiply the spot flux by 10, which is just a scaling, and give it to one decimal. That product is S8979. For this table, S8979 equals 34.3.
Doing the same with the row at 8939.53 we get 32.6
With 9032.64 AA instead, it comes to 34.8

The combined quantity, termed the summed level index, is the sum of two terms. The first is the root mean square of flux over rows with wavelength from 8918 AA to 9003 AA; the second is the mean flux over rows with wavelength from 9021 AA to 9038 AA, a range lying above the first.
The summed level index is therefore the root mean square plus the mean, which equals 6.74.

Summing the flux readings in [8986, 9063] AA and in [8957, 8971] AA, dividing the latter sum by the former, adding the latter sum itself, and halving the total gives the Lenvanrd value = 12.0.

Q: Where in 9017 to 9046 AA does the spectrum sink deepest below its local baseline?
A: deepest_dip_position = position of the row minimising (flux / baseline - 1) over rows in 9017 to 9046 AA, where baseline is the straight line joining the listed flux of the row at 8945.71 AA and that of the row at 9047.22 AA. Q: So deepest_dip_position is 9022.25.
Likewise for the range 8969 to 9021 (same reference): 9016.02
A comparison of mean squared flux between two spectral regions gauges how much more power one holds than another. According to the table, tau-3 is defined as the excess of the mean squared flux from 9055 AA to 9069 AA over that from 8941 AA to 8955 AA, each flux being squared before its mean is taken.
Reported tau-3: 0.71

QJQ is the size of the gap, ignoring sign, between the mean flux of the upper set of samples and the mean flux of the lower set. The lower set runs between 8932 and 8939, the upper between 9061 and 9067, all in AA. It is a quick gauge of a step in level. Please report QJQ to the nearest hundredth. 0.10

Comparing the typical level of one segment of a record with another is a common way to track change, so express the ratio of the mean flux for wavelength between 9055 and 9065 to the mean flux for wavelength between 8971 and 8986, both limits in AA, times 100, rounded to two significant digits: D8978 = 98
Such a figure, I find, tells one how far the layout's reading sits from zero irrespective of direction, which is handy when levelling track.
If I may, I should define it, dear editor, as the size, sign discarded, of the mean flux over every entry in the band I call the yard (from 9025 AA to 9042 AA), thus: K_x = 3.36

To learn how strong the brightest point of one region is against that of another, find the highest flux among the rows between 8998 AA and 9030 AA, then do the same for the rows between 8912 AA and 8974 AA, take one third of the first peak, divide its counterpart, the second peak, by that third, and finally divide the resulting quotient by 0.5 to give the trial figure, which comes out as 6.2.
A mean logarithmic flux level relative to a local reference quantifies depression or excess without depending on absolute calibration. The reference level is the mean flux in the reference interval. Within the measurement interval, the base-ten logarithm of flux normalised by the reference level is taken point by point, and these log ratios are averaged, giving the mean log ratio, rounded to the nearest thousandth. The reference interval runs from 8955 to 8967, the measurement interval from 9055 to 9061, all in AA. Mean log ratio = 0.006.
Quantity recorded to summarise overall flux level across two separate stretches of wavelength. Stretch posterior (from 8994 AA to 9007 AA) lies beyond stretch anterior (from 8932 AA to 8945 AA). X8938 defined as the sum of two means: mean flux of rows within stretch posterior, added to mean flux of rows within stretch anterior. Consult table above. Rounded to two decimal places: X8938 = 6.74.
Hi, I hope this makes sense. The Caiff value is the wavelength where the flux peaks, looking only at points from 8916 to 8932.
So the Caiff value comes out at 8921.03 AA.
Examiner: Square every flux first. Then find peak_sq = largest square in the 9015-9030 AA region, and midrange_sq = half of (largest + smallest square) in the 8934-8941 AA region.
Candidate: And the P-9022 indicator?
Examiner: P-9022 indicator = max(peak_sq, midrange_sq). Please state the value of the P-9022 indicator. 12.2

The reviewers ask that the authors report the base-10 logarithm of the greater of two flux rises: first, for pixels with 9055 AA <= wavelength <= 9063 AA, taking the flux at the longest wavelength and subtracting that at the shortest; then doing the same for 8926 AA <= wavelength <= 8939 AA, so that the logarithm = -0.70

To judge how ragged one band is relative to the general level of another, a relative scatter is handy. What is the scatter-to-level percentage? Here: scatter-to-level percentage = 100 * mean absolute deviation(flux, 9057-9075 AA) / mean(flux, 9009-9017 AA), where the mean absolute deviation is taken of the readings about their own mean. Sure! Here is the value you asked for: 2.2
